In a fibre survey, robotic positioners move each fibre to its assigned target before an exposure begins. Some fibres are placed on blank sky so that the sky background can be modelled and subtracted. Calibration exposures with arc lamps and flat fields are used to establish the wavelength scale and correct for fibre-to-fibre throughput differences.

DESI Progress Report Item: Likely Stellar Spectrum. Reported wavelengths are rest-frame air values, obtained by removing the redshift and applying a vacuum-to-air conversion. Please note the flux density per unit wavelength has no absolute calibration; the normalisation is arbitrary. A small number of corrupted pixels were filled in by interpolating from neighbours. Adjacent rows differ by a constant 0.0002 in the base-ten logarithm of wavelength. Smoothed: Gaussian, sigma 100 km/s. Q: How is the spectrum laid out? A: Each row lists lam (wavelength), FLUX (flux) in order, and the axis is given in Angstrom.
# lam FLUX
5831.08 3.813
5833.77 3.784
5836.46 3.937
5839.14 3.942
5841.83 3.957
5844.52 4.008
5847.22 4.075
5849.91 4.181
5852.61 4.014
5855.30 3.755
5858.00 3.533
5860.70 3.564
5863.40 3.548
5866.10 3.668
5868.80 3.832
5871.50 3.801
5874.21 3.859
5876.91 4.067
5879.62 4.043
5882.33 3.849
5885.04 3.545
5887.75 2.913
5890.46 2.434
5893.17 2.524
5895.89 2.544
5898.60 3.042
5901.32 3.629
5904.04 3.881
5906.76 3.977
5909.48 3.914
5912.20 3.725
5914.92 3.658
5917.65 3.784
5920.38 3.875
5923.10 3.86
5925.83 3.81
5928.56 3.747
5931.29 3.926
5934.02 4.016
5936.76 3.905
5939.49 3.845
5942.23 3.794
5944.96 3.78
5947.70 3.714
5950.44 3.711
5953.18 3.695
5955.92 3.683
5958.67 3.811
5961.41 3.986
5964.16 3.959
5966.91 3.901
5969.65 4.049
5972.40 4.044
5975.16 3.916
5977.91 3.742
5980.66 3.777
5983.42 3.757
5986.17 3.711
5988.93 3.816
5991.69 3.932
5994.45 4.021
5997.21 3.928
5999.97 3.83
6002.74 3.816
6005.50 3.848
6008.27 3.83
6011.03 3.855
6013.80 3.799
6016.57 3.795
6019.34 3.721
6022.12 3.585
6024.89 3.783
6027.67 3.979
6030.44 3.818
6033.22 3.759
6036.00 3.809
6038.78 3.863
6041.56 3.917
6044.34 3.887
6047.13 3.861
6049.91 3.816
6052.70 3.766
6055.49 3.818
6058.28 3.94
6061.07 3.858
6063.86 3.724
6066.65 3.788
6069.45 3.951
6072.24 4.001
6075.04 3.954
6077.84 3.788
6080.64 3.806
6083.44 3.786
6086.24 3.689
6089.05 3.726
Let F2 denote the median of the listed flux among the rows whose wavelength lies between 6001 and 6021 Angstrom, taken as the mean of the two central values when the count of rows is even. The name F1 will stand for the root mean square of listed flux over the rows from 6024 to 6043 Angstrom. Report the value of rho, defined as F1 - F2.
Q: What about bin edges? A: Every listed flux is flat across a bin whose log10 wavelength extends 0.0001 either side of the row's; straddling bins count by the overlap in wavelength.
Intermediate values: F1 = 3.85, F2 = 3.82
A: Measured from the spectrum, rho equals 0.03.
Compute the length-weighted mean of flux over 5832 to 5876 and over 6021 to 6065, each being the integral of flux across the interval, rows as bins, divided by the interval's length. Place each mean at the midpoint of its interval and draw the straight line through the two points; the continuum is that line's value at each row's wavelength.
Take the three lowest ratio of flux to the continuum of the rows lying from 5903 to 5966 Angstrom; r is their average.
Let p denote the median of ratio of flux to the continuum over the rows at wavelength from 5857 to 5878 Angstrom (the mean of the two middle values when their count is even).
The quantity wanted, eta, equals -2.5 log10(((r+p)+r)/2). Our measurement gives -0.400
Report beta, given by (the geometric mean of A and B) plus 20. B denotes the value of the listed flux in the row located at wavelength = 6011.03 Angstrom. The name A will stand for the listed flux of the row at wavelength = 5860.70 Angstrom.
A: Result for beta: 23.7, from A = 3.564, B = 3.855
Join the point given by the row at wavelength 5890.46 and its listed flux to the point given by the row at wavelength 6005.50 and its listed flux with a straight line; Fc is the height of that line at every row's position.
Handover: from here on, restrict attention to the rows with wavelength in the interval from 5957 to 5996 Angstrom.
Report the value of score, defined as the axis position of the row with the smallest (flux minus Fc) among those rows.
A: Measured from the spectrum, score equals 5986.17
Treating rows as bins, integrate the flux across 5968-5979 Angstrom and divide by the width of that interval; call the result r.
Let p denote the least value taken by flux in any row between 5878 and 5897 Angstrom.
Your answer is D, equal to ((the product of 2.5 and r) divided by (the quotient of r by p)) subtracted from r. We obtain -2.1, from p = 2.434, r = 3.94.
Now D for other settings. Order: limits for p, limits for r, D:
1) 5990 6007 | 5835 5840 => -5.6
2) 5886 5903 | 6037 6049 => -2.2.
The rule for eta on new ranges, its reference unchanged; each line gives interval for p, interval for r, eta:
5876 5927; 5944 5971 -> -0.409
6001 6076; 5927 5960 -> -0.413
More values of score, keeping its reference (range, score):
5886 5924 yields 5890.46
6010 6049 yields 6047.13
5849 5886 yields 5885.04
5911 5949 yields 5947.70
